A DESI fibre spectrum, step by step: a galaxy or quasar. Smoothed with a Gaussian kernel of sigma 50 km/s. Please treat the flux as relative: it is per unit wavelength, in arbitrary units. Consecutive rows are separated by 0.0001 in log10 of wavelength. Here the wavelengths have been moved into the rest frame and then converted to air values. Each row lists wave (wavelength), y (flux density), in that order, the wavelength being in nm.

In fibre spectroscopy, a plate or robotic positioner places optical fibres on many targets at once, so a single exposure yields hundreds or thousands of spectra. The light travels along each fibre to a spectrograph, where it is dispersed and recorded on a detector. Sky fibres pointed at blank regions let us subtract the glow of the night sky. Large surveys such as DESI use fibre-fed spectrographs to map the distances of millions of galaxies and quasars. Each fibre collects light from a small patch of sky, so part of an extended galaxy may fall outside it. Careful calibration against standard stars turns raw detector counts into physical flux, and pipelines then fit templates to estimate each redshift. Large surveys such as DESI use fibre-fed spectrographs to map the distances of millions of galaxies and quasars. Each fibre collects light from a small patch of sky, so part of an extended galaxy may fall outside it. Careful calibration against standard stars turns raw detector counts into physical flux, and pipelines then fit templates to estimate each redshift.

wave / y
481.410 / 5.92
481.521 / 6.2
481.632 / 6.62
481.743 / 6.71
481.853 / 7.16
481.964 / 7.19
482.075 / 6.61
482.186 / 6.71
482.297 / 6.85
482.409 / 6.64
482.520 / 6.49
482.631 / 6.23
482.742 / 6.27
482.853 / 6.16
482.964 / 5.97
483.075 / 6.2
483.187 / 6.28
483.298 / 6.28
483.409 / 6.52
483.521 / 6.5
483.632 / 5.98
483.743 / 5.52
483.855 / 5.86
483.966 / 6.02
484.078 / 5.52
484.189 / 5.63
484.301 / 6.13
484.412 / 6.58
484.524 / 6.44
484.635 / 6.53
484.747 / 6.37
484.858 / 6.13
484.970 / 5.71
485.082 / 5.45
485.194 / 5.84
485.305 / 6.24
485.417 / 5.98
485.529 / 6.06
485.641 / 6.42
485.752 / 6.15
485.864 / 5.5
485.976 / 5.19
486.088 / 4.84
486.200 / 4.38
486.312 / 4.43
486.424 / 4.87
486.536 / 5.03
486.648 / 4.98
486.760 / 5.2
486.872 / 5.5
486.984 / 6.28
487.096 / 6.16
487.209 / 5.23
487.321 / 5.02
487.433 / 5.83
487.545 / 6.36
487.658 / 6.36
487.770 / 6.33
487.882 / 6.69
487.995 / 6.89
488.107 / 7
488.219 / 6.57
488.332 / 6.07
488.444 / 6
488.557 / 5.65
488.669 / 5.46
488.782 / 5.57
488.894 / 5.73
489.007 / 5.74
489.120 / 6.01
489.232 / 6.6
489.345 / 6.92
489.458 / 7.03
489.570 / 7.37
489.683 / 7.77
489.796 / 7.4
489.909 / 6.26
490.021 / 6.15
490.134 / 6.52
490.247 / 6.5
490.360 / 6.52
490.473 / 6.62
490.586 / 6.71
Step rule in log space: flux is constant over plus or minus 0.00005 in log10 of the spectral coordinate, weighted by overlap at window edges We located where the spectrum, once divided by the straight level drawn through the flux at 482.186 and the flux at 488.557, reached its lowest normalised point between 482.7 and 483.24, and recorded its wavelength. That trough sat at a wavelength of 482.964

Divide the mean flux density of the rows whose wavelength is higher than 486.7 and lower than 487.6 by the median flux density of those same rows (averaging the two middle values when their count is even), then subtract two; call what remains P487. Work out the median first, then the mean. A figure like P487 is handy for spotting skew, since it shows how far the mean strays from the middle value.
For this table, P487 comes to -0.99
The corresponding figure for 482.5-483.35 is -1.00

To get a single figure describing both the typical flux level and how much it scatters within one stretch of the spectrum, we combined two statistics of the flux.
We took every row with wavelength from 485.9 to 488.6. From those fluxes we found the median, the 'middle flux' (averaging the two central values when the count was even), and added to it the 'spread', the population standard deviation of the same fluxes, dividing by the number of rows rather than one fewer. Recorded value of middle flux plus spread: 6.50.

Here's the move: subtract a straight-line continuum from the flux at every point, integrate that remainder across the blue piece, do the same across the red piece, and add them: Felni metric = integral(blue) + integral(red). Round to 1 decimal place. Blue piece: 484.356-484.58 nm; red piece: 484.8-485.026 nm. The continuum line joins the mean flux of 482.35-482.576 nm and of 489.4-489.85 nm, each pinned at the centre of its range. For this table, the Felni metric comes -0.3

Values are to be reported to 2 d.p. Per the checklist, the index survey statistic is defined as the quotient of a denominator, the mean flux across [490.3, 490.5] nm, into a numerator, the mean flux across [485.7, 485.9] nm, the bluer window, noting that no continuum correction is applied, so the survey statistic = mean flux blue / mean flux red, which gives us 0.89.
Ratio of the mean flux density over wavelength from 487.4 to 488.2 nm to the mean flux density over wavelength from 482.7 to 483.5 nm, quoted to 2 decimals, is 1.04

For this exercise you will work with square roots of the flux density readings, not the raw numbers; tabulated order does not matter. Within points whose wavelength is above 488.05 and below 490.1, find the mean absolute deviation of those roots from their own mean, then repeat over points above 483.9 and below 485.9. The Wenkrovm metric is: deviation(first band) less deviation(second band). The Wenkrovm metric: 0.0578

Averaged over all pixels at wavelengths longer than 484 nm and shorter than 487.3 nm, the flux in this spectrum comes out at 5.7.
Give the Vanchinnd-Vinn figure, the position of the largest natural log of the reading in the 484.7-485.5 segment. 484.747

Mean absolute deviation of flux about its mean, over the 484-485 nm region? 0.33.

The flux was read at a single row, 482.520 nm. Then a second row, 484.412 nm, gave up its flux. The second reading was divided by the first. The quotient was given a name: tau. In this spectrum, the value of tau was 1.01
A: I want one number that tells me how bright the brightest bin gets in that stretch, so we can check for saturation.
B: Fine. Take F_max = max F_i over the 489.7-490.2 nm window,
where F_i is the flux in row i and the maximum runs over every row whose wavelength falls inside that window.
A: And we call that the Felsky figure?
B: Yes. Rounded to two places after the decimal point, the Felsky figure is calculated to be 7.40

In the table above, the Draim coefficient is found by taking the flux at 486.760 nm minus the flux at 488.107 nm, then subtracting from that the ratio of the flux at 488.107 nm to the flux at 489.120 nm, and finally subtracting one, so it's -4.0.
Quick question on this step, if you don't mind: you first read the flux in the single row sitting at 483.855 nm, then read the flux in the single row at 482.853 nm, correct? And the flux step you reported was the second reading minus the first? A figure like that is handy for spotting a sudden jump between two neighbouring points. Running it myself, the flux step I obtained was 0.30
